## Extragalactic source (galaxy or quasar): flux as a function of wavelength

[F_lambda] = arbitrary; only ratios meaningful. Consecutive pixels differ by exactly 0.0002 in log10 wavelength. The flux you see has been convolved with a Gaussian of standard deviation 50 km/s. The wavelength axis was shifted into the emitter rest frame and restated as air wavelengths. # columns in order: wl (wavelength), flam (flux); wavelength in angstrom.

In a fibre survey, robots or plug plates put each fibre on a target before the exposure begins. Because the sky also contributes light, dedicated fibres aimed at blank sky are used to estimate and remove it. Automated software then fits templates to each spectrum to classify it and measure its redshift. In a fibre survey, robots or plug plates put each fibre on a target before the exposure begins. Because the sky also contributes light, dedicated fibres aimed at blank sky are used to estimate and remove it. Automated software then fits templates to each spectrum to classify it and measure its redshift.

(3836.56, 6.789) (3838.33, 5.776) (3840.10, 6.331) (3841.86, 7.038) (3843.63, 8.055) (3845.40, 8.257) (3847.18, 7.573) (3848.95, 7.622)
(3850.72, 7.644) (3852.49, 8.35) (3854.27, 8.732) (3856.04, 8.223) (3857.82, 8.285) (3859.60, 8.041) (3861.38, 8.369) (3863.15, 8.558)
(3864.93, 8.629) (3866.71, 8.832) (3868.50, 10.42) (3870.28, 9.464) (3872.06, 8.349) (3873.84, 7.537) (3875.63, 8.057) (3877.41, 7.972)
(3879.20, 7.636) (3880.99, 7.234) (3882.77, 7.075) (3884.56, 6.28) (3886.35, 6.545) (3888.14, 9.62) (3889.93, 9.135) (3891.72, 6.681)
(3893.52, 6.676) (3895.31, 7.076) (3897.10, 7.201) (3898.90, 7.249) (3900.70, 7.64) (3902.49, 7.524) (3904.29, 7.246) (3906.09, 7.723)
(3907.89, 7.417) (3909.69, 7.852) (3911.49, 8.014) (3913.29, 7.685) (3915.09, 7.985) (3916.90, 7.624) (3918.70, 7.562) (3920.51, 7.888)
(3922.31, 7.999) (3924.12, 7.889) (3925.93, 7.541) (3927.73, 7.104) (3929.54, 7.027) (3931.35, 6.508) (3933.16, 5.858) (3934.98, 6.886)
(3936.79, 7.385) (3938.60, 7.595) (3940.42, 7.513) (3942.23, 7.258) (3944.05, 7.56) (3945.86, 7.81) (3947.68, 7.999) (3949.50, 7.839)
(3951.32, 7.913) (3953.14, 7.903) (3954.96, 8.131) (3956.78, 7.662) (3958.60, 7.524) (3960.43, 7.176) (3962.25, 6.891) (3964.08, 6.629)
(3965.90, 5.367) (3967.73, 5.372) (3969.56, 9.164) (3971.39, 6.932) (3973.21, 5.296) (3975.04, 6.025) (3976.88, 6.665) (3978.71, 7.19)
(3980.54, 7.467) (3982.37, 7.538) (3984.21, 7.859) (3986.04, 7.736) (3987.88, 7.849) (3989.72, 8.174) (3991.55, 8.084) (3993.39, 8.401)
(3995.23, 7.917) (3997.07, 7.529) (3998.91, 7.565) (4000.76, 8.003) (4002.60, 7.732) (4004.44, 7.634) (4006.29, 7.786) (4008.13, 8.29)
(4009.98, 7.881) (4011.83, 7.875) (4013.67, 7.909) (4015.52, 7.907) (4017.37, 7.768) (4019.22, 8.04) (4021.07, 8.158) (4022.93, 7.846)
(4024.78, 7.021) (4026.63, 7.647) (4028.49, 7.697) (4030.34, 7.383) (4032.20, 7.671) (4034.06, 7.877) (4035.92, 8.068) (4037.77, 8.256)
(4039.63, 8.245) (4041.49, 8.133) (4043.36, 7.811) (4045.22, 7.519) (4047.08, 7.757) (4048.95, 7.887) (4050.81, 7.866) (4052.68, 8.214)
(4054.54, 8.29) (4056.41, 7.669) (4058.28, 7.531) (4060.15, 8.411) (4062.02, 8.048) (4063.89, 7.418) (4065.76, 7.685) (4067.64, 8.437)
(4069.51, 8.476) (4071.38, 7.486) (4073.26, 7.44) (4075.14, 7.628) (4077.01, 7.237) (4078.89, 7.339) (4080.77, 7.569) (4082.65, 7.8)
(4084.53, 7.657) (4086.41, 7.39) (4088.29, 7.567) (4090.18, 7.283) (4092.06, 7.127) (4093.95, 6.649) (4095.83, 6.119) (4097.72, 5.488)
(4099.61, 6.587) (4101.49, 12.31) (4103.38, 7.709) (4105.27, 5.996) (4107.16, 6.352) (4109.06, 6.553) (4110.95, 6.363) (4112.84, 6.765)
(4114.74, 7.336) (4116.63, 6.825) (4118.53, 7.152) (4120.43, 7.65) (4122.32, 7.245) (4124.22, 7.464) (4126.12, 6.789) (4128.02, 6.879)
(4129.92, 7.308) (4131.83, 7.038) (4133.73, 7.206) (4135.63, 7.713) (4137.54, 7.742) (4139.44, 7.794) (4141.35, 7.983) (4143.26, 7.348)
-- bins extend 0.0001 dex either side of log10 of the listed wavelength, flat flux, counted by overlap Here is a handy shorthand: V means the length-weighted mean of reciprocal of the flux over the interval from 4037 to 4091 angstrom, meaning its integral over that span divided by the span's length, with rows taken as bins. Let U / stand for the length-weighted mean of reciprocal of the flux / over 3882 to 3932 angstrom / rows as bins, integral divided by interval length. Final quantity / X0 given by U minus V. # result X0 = 0.006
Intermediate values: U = 0.134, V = 0.129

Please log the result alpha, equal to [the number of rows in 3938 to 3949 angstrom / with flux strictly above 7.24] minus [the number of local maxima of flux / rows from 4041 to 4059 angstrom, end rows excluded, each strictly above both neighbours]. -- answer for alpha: 4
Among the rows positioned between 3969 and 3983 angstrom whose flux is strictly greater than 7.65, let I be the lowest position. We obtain 3969.56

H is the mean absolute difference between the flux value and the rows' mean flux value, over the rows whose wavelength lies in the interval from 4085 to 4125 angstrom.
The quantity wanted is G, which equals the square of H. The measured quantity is 0.5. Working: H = 0.73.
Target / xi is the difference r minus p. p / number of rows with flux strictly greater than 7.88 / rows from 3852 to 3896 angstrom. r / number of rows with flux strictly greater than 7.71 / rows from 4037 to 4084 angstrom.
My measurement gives -2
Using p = 16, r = 14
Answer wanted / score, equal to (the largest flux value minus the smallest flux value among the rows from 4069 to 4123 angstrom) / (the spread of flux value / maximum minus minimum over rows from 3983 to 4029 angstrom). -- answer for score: 4.9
